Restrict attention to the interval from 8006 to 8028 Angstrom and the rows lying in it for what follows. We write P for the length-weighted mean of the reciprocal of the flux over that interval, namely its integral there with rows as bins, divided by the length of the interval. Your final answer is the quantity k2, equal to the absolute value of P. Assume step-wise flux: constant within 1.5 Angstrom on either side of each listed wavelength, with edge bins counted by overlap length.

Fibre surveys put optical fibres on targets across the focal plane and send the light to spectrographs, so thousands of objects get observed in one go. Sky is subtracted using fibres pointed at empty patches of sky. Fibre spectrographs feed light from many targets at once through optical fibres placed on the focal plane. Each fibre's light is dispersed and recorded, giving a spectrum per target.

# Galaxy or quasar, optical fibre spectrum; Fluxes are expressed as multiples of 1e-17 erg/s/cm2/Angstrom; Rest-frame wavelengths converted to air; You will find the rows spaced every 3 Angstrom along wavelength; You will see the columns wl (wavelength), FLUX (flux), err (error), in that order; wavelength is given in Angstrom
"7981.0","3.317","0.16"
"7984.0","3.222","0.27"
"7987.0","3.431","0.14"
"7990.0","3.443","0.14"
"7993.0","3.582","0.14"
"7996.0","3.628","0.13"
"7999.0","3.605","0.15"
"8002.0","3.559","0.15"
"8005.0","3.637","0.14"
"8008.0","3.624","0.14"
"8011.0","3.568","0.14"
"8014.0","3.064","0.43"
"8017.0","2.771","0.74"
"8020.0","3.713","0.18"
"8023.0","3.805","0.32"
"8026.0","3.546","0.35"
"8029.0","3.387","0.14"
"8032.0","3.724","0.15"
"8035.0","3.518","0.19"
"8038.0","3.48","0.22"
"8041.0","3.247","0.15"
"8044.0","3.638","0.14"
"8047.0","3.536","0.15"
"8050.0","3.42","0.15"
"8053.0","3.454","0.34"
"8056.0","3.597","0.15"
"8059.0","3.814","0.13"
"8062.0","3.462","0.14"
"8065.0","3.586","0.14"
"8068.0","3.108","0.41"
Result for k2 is 0.294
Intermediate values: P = 0.294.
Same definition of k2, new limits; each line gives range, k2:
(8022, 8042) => 0.284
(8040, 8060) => 0.284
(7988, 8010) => 0.280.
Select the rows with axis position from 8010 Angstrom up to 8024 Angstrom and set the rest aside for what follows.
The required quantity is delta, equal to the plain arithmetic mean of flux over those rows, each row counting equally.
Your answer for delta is 3.38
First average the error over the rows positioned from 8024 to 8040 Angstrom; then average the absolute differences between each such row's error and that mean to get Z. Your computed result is 0.06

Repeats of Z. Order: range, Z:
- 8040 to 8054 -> 0.06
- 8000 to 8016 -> 0.09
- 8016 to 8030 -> 0.16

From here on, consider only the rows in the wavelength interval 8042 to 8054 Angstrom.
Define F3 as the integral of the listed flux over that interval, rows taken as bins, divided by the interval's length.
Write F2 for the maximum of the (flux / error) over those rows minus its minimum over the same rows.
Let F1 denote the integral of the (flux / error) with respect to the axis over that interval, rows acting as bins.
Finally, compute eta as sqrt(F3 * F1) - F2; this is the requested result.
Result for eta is 14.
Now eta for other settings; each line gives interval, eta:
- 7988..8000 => 29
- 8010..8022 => 1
